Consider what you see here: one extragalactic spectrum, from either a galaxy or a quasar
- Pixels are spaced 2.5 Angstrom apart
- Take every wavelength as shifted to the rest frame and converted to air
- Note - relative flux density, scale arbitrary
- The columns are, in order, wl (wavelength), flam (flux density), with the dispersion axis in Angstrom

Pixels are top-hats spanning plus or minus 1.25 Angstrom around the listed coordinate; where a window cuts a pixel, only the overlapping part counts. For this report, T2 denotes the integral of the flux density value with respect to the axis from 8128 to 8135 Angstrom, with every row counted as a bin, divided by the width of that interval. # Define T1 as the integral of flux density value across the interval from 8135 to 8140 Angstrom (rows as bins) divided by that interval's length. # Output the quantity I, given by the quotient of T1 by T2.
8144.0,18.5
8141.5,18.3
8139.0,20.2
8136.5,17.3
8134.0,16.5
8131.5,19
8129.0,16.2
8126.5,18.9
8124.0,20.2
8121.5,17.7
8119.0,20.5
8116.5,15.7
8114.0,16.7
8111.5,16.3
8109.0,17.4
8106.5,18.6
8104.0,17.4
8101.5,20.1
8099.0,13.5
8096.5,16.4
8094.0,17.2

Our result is 1.07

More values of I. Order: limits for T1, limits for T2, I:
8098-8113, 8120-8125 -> 0.91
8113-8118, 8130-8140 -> 0.90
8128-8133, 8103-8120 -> 1.01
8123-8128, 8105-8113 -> 1.11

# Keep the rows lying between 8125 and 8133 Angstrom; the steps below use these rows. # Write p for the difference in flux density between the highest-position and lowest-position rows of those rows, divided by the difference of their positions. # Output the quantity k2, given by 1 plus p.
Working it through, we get 1.0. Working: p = 0.02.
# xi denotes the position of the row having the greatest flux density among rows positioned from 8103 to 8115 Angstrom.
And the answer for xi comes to 8106.5 Angstrom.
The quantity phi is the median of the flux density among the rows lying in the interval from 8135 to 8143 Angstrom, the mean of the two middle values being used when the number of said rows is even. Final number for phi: 18.3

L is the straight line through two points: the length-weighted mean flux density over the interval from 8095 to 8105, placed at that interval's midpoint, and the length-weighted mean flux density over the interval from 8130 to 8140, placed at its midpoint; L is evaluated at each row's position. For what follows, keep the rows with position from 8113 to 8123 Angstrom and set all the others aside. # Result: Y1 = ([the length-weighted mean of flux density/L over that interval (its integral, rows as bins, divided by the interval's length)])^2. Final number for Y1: 1.025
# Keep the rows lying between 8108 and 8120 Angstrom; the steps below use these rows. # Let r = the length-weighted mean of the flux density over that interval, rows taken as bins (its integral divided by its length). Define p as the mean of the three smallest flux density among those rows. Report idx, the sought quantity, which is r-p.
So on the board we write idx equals 1.02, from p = 16.2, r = 17.3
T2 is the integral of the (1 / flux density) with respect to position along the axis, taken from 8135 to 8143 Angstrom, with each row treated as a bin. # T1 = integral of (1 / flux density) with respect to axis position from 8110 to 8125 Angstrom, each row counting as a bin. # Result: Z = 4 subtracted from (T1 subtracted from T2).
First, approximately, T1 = 0.9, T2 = 0.4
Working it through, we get -4.42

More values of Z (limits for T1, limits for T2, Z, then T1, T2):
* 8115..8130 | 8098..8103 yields -4.53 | 0.8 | 0.3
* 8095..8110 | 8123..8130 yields -4.50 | 0.9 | 0.4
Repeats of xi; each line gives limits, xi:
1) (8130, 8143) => 8139.0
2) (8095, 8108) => 8101.5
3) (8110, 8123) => 8119.0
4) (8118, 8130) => 8119.0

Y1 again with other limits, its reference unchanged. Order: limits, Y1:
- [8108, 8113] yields 0.952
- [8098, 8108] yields 1.064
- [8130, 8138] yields 0.948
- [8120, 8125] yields 1.150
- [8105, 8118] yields 0.971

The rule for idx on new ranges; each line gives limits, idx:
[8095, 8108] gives 1.44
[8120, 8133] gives 0.80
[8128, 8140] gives 1.16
